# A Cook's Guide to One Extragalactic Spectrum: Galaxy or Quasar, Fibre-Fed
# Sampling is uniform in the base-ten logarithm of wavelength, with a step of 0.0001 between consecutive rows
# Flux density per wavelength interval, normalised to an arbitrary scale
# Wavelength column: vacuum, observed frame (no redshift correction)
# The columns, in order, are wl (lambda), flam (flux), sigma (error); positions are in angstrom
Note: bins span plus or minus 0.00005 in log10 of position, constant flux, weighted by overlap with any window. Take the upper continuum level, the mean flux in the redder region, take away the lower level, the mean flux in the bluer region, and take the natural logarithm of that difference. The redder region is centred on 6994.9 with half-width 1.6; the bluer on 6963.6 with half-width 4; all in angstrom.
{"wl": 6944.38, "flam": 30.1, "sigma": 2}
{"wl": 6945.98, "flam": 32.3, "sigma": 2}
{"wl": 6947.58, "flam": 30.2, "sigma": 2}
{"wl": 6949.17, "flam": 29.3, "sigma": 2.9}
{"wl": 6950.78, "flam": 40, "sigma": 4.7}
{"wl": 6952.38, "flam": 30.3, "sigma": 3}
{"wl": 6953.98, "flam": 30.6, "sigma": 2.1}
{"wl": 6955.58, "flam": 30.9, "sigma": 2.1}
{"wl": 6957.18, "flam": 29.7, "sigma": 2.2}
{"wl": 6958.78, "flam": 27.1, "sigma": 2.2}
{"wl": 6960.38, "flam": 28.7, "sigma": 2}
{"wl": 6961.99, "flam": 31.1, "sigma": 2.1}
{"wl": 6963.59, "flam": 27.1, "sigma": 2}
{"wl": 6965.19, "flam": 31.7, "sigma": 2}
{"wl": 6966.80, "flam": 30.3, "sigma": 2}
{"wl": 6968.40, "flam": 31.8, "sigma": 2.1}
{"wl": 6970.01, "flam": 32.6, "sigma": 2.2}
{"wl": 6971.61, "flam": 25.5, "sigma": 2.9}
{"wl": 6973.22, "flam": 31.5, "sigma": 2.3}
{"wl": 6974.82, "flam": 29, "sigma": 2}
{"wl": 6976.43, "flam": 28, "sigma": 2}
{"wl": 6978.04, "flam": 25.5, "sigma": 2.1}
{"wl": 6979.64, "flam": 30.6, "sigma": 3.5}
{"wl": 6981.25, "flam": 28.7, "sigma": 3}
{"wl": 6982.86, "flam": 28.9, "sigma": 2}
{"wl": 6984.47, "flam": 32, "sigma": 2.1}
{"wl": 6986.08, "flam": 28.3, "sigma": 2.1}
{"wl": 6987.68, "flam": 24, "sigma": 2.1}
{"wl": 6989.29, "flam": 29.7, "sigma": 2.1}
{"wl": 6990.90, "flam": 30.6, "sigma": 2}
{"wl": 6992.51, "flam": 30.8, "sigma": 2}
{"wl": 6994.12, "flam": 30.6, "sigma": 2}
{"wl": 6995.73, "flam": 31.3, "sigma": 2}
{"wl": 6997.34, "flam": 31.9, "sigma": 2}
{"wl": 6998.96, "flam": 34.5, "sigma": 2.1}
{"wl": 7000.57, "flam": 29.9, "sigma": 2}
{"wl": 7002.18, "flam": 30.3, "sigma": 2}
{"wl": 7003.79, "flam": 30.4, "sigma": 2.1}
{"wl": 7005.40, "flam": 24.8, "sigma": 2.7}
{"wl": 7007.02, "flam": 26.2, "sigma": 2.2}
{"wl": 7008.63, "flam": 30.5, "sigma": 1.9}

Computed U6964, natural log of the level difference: 0.2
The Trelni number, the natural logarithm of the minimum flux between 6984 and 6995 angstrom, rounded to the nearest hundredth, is 3.18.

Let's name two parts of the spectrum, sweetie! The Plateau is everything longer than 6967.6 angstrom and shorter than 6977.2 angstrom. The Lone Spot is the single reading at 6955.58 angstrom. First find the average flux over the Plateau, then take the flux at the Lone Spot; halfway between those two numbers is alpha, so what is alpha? 30.32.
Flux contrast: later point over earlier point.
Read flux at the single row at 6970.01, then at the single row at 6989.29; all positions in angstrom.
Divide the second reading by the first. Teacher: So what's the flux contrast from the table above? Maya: 0.911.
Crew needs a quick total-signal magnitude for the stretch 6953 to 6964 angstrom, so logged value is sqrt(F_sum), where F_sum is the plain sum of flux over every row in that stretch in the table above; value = 14.3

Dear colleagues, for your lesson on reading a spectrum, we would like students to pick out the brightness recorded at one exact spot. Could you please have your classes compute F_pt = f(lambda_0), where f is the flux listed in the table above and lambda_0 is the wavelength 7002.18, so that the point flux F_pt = 30.3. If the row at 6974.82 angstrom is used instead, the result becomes 29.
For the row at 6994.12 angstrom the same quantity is 30.6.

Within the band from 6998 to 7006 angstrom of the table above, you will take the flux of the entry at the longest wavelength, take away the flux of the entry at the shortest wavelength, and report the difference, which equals -10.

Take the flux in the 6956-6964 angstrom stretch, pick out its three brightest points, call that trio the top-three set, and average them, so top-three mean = 29.8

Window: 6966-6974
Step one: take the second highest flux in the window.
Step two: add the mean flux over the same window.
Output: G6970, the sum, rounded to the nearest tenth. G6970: 62.1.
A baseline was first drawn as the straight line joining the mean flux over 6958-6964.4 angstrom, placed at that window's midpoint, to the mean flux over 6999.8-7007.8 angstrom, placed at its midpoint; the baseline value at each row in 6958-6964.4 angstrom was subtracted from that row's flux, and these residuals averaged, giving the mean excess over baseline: 0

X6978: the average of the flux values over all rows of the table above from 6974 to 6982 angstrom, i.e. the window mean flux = 28.4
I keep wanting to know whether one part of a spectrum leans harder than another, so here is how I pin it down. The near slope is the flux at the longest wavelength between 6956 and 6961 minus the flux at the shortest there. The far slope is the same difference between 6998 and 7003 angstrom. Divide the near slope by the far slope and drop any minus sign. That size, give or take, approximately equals 0.2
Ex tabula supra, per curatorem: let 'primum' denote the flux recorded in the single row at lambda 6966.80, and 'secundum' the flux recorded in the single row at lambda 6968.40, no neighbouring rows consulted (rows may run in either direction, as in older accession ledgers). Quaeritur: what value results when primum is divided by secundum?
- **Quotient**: 0.95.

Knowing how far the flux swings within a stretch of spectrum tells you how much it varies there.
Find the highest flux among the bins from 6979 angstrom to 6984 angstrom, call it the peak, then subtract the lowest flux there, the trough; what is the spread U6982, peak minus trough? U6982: 2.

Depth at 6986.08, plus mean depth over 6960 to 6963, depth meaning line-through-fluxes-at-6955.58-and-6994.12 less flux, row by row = 3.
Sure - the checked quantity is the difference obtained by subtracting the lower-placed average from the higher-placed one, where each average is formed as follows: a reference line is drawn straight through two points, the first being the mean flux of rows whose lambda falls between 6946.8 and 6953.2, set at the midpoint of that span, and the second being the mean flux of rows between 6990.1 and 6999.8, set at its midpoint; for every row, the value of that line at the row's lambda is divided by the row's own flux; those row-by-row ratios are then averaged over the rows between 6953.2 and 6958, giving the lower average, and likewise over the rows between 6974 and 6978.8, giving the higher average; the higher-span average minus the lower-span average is 0.10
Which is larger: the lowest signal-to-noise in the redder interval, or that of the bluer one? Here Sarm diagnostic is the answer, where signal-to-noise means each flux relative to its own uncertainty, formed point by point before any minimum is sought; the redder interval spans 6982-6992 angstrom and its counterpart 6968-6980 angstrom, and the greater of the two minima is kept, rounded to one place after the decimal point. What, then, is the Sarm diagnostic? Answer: 11.4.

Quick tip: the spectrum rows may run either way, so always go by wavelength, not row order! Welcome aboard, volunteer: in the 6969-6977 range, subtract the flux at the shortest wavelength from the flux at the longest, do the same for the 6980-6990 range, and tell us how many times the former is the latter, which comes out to -4.6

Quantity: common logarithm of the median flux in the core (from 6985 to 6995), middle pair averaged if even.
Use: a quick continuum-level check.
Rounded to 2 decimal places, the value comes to 1.48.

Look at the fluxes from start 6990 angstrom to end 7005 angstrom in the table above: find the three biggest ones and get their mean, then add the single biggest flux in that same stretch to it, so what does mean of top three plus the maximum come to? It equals 67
